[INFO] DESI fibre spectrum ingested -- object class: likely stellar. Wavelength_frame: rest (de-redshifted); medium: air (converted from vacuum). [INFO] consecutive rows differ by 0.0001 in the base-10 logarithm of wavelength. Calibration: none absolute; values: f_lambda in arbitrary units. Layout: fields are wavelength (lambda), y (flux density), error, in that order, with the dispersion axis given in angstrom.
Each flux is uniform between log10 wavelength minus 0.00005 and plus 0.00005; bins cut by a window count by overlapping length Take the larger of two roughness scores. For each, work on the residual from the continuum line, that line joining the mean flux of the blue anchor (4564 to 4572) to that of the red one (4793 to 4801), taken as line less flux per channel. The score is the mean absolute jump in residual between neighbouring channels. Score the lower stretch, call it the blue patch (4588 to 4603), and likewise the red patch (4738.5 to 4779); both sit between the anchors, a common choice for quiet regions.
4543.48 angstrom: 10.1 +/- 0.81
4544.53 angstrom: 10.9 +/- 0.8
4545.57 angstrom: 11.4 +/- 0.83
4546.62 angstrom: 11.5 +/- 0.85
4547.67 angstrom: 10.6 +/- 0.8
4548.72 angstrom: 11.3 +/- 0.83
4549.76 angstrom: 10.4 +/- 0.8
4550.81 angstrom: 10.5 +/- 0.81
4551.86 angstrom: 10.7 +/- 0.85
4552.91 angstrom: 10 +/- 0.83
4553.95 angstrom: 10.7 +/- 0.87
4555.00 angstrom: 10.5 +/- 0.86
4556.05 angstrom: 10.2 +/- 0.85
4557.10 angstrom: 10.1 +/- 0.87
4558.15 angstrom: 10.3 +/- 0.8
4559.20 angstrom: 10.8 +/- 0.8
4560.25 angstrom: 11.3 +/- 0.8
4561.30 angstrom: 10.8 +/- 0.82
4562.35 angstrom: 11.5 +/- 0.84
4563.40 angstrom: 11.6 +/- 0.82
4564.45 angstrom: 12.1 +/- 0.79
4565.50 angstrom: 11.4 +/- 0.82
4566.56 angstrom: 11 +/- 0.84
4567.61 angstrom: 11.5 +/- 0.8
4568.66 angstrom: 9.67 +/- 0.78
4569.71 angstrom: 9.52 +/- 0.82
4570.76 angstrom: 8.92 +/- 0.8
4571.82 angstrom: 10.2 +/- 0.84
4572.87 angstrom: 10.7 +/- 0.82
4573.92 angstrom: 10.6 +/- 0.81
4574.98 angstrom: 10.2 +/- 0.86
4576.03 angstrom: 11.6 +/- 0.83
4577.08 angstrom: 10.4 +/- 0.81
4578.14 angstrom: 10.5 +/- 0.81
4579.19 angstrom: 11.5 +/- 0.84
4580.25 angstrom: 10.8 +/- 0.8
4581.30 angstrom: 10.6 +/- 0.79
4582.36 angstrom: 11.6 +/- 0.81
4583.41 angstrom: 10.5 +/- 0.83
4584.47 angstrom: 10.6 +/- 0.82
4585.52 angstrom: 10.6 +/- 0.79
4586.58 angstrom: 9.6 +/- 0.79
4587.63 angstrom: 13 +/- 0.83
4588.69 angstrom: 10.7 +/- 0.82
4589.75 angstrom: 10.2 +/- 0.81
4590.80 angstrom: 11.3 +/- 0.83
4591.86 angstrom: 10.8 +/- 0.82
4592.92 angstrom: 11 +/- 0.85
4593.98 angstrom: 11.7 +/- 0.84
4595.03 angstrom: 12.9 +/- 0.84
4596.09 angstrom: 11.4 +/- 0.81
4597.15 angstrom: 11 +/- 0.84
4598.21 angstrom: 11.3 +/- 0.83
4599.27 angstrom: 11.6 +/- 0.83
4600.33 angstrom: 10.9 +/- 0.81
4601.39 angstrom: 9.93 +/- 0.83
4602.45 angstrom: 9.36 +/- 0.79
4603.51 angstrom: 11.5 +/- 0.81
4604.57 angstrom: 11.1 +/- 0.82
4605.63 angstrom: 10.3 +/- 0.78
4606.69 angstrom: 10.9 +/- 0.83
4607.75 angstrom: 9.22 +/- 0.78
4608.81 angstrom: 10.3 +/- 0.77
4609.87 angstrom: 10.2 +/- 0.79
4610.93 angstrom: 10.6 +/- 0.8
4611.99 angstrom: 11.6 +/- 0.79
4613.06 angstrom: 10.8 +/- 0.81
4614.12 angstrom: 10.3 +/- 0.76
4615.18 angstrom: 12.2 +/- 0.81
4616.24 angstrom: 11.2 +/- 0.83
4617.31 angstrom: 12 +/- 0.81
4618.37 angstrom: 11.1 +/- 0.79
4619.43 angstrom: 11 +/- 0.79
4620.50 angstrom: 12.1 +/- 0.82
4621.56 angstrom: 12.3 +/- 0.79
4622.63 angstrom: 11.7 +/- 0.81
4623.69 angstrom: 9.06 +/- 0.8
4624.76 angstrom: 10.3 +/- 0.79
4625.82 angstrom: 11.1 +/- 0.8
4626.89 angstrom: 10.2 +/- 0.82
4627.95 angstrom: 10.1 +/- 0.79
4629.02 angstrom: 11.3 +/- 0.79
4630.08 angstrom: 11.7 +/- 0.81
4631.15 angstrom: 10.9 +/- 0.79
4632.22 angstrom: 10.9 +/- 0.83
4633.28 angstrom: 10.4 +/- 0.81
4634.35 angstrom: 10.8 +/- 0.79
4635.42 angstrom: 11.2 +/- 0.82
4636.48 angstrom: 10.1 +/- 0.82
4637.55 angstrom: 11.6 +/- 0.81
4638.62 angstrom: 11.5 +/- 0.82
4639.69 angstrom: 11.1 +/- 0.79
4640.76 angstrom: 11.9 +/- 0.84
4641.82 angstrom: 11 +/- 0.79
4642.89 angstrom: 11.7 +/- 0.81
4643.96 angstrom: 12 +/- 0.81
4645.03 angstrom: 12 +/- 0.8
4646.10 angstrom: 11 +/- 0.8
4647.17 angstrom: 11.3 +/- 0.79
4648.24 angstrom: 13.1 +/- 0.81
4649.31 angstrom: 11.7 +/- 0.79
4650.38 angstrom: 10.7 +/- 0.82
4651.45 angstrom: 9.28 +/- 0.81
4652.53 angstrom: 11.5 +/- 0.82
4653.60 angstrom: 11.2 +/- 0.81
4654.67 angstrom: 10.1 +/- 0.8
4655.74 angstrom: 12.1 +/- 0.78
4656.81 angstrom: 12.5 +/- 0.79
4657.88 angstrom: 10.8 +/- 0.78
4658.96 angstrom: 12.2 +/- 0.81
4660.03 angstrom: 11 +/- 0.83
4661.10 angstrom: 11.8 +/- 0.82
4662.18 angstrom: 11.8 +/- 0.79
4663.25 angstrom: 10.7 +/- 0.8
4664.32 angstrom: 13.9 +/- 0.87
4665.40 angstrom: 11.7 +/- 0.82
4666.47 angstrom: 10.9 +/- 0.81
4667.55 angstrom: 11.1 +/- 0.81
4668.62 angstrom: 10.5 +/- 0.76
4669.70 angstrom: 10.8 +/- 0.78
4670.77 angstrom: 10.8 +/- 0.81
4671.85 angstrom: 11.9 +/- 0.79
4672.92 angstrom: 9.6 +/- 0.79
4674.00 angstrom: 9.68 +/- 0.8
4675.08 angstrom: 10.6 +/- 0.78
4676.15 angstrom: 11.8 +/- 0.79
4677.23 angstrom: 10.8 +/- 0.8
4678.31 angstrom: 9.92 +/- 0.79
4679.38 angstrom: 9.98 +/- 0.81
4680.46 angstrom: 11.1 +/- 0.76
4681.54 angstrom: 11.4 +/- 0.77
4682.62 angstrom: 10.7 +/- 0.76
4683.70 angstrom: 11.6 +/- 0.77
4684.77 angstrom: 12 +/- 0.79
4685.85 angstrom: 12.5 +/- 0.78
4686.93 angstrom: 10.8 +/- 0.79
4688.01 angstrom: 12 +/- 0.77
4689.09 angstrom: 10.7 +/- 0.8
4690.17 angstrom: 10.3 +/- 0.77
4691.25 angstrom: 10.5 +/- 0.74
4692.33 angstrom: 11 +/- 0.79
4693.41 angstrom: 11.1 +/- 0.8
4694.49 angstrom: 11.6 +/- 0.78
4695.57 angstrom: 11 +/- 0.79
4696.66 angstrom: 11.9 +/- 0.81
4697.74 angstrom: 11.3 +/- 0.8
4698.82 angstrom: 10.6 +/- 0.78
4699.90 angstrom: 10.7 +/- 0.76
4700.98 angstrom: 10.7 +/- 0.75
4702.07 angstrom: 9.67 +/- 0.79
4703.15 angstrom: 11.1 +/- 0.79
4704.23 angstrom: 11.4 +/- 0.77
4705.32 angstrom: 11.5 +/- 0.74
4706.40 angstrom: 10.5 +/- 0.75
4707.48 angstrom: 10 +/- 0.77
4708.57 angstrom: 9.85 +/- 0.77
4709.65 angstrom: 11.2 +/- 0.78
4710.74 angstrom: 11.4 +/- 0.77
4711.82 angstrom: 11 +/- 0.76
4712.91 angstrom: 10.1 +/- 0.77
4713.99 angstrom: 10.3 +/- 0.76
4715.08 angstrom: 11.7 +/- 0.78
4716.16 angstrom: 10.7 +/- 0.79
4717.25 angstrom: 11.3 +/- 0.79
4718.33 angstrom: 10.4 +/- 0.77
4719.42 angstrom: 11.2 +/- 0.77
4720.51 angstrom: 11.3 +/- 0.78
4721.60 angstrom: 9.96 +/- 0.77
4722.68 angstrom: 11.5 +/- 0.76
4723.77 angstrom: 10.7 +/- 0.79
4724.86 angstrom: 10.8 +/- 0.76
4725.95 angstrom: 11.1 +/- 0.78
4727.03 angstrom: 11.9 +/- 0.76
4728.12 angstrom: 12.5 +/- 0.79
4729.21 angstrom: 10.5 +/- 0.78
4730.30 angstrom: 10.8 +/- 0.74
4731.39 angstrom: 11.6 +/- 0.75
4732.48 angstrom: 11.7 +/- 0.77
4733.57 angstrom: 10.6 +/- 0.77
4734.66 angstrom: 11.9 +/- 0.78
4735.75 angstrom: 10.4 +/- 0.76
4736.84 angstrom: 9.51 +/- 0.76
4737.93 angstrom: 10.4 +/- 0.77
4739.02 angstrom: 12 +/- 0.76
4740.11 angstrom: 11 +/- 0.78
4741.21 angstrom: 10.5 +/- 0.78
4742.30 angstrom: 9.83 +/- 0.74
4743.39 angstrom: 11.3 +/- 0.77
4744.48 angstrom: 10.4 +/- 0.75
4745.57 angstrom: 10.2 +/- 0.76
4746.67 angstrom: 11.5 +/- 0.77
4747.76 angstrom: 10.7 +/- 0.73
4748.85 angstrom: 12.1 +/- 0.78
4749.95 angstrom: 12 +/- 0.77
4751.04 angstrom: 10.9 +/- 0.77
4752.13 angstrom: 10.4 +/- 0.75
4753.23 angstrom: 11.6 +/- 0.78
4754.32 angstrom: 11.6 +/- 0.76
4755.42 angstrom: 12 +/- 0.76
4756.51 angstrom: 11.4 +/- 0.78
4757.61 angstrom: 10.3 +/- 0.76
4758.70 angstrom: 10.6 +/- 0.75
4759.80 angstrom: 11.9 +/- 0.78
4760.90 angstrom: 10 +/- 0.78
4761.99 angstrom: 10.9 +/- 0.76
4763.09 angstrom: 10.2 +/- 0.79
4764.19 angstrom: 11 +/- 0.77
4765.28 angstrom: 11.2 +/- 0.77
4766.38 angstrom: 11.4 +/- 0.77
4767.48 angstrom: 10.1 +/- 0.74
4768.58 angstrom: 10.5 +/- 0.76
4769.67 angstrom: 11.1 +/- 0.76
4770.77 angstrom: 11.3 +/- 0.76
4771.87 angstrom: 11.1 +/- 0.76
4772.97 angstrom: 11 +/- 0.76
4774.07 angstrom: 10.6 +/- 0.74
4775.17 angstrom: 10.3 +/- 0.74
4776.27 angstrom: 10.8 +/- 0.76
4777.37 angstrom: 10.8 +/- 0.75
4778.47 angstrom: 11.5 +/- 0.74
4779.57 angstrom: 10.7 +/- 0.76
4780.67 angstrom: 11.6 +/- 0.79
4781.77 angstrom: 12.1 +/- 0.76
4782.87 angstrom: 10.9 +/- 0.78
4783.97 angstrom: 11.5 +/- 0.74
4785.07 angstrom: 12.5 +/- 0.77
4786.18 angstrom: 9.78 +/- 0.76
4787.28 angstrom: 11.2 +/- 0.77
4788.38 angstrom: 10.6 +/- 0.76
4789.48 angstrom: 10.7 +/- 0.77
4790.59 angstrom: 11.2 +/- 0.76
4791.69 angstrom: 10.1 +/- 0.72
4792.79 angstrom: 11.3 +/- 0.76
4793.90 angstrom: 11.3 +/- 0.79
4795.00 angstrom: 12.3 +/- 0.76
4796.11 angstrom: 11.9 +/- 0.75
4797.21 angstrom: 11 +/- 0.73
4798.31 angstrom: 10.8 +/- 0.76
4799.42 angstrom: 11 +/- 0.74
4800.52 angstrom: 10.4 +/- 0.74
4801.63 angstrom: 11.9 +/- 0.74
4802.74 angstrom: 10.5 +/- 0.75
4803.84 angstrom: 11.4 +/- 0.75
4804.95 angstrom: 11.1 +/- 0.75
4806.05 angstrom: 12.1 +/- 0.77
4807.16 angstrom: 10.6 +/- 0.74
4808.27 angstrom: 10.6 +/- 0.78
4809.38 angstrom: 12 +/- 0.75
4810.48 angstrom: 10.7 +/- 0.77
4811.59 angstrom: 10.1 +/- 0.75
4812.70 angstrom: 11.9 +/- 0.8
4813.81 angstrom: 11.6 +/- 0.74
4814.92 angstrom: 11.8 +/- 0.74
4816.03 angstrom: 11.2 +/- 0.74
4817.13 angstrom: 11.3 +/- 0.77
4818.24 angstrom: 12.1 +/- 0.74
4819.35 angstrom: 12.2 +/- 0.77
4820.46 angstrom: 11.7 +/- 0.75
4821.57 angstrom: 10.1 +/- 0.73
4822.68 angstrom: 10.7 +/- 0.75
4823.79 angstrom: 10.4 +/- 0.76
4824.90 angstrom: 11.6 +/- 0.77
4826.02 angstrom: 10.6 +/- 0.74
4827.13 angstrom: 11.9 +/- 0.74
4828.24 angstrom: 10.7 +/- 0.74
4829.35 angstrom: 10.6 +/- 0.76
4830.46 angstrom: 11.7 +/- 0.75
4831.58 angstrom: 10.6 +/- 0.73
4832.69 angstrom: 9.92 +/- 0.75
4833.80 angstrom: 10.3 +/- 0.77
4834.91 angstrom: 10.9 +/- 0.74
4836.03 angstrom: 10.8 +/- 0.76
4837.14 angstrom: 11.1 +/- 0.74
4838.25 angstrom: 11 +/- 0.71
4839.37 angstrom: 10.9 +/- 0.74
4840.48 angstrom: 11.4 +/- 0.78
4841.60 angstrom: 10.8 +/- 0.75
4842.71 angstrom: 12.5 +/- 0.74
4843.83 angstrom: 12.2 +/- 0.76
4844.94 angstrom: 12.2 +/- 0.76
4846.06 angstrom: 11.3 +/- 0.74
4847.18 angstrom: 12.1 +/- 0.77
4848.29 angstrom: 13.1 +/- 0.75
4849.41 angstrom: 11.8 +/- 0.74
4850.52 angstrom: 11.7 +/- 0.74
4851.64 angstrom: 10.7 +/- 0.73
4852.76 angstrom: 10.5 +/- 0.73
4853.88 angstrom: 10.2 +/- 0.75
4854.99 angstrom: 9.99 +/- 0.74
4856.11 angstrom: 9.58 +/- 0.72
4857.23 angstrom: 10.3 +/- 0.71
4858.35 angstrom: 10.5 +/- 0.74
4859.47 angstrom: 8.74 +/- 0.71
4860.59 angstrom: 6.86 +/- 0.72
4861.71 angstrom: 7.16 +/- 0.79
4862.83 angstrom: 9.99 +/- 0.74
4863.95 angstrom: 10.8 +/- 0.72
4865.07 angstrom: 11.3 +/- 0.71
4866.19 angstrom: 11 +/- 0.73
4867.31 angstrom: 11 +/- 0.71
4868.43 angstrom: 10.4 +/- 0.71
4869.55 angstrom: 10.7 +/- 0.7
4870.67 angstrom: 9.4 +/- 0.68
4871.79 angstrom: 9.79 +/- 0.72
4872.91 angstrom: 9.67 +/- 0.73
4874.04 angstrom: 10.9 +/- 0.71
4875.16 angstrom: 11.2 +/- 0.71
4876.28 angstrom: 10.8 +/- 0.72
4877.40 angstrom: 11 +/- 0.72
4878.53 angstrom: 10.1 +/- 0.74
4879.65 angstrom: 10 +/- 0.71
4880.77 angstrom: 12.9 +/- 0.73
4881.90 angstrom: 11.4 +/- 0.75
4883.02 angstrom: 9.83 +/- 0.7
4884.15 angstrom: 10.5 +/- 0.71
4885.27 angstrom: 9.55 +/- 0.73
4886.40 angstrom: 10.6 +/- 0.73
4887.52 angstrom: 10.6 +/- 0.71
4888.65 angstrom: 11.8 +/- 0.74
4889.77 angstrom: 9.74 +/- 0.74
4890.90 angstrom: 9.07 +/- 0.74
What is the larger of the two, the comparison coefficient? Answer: 0.69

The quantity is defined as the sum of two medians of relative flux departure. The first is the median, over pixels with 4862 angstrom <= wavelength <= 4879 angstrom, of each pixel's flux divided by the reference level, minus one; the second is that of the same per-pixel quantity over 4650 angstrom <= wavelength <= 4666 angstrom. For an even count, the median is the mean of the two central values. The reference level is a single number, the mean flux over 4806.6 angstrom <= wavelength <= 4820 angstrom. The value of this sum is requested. -0.034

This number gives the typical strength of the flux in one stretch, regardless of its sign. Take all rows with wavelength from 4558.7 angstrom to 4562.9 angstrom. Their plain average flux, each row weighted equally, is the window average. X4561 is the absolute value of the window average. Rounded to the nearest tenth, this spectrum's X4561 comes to 11.1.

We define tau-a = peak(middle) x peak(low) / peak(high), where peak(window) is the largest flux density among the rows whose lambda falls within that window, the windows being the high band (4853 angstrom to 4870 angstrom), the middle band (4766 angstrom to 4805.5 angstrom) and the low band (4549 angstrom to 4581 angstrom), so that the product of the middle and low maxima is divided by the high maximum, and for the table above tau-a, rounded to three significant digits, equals 13.4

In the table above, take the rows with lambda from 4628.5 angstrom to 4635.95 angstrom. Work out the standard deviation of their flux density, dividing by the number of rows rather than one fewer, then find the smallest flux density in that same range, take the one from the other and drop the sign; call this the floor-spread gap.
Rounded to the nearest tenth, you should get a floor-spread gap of 10.0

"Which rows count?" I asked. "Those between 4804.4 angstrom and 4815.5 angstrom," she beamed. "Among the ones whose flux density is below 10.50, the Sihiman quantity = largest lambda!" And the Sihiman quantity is 4811.59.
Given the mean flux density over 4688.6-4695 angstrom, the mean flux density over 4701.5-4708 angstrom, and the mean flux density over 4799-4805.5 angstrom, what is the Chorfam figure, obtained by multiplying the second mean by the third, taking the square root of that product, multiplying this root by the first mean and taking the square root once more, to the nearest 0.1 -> 10.9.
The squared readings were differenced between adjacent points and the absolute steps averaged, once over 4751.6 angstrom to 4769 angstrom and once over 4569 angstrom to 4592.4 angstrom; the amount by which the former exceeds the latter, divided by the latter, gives -0.14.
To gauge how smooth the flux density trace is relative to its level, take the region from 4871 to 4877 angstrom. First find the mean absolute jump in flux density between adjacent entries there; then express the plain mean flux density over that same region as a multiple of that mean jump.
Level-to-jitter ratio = 20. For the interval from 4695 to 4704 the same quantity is 16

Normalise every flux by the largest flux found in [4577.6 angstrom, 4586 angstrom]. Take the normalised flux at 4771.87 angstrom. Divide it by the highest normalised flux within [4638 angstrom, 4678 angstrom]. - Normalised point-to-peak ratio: 0.80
